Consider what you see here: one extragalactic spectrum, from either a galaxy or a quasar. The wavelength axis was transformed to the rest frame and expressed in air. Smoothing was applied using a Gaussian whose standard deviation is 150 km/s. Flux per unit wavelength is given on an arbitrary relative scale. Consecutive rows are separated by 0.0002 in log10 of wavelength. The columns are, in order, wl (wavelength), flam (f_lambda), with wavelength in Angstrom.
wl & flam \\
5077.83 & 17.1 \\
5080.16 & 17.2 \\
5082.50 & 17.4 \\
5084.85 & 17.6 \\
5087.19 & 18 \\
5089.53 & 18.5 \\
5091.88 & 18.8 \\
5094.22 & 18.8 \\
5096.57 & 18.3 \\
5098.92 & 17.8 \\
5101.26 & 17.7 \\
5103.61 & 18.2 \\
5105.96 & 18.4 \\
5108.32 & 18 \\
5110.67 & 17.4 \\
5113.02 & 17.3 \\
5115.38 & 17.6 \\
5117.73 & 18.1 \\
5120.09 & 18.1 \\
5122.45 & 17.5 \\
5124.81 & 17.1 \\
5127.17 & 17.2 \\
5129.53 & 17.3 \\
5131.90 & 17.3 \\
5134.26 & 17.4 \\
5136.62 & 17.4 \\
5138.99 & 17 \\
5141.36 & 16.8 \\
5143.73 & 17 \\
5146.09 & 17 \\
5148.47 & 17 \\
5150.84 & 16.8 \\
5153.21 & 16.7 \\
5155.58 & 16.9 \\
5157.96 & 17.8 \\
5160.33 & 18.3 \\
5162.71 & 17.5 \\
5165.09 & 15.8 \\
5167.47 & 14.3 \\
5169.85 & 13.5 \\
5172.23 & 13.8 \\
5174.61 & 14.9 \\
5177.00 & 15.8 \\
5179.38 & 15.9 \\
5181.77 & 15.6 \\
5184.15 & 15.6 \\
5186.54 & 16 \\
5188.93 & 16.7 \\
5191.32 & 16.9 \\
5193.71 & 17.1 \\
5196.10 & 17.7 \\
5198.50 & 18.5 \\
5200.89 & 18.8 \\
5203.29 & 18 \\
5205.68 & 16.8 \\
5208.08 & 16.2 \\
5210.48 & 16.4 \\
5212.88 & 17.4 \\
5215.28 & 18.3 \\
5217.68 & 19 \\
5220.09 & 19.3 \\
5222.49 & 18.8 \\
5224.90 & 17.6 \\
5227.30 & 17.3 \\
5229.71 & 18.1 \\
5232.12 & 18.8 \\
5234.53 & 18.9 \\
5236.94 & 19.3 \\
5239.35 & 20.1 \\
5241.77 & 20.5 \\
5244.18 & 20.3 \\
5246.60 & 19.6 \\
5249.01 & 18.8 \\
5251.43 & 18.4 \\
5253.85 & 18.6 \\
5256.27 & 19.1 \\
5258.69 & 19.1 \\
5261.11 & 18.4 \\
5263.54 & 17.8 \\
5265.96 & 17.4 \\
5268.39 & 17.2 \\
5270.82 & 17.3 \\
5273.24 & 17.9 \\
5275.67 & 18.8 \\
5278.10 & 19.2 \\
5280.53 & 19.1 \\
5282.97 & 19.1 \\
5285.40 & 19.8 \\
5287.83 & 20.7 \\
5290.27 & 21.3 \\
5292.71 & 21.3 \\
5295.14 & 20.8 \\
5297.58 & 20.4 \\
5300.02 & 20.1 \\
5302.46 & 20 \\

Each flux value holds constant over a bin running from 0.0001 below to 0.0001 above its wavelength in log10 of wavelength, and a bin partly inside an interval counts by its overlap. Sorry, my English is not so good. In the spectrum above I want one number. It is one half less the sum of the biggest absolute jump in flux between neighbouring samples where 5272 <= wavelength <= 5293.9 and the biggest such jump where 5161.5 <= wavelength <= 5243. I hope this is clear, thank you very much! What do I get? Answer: -2.1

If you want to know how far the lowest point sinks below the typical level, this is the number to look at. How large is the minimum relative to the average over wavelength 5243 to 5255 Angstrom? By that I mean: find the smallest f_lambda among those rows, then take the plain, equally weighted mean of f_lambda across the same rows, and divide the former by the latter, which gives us 0.961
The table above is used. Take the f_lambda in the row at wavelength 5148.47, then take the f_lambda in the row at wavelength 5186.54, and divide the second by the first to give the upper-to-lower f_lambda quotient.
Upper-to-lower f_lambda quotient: 0.94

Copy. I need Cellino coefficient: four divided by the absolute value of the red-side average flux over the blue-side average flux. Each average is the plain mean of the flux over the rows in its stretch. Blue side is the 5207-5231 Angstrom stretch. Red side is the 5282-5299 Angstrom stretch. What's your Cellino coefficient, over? 3.48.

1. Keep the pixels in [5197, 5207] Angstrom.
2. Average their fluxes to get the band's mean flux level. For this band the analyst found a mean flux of 18.0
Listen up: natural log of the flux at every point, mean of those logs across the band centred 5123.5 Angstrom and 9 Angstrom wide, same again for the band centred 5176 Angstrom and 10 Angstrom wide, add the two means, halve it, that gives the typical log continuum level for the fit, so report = 2.787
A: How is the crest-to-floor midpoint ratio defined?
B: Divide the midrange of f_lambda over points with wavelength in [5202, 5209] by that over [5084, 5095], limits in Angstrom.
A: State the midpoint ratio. 0.94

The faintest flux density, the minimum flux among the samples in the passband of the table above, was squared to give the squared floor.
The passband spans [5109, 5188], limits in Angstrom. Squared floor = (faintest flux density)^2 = 182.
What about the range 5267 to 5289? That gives 296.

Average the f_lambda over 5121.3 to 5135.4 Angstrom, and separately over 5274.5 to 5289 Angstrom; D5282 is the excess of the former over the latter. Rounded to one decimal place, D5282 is -2.2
